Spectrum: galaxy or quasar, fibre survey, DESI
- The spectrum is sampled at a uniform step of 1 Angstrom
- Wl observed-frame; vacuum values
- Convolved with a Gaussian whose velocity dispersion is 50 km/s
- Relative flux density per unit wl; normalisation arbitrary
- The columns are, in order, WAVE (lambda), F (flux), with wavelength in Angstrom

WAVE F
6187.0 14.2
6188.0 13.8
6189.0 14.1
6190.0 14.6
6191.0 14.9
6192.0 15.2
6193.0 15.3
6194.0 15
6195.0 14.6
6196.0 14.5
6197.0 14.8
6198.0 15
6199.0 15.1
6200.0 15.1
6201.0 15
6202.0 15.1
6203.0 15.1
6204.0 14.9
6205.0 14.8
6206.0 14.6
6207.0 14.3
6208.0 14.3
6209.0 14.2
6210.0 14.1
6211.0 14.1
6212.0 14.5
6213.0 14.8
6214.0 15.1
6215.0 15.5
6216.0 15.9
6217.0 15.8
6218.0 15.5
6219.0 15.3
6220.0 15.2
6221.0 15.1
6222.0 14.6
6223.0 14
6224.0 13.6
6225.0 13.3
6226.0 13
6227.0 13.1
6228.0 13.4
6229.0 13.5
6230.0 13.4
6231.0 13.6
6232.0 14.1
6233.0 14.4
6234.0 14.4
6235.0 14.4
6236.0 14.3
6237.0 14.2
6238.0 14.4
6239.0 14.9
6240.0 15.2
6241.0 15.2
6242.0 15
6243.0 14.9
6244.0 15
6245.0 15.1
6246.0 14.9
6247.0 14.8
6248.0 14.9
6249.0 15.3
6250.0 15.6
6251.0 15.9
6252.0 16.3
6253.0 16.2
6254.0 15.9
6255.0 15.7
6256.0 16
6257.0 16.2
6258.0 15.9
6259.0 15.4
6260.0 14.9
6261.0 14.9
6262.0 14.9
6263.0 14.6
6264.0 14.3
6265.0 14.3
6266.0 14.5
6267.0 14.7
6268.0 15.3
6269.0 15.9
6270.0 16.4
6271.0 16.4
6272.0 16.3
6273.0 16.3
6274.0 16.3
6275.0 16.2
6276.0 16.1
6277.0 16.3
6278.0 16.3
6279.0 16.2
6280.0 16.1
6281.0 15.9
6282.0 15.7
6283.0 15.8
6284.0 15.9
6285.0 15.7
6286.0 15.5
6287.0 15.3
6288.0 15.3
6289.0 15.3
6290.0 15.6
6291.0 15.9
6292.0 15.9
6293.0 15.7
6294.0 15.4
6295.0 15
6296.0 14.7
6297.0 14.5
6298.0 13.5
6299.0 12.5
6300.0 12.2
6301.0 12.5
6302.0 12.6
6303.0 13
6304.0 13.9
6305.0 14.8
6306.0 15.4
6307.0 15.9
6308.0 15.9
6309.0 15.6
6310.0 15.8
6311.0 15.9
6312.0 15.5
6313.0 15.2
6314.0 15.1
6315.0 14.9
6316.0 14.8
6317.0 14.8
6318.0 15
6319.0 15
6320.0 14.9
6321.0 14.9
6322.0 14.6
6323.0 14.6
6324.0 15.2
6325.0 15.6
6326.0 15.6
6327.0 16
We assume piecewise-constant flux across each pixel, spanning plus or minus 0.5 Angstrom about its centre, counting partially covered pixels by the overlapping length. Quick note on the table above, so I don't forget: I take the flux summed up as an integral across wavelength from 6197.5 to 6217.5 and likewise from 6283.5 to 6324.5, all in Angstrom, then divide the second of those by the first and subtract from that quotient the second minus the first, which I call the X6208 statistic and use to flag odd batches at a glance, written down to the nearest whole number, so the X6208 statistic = -310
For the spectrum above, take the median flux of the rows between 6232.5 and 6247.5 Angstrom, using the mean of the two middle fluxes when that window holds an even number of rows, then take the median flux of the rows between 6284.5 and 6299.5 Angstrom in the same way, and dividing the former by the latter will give 0.97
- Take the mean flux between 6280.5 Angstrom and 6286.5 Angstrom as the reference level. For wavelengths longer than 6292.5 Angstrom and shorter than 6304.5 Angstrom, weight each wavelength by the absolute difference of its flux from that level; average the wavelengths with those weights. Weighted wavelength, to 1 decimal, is 6300.1 Angstrom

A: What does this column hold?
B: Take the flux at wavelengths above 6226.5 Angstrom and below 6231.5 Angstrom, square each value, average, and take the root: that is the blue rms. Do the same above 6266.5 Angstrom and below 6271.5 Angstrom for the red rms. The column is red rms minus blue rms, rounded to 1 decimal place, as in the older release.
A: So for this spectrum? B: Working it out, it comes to 2.4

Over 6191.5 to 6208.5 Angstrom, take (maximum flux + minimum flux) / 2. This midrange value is 14.8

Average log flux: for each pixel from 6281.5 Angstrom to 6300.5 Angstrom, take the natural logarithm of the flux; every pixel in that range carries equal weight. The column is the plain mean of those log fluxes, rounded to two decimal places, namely 2.71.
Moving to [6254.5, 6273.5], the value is 2.73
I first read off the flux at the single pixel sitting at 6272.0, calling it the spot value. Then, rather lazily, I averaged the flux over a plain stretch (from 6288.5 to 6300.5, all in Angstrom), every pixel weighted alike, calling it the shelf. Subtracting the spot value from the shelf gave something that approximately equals -1.6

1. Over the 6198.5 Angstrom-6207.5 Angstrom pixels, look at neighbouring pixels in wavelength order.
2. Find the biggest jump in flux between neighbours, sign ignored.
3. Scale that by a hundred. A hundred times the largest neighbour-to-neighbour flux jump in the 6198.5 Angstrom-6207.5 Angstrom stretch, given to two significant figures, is 30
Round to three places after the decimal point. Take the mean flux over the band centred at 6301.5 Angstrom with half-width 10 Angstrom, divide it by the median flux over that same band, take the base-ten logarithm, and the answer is -0.011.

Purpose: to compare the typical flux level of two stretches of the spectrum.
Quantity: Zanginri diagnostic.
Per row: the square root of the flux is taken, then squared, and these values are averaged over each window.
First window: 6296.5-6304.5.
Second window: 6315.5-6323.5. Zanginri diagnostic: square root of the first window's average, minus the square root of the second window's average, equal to -0.23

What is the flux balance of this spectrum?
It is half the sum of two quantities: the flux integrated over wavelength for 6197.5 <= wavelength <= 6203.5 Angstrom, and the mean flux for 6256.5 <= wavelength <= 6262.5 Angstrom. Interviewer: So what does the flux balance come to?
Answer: 52.9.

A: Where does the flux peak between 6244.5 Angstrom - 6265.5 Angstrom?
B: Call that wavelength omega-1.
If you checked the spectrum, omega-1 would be 6252.0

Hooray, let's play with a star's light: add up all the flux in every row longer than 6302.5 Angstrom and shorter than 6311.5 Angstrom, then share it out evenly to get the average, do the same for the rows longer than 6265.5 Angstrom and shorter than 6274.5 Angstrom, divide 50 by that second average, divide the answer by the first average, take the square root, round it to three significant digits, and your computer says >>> 0.457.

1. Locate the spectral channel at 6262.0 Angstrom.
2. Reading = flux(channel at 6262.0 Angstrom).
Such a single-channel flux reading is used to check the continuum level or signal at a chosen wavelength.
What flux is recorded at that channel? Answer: 14.9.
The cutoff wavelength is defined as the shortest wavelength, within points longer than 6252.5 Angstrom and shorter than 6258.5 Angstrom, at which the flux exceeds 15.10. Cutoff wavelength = 6253.0 Angstrom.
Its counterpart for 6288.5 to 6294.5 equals 6289.0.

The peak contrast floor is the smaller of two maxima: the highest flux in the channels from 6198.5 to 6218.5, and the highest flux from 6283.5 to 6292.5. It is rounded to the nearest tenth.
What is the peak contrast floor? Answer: 15.9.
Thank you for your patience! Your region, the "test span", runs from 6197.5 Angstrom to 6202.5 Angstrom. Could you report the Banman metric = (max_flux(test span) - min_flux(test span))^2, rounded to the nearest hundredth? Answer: 0.01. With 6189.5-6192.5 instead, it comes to 0.36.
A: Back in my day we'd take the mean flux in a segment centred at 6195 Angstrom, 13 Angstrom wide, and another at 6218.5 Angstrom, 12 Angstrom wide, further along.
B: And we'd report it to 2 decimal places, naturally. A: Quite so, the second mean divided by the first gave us 1.01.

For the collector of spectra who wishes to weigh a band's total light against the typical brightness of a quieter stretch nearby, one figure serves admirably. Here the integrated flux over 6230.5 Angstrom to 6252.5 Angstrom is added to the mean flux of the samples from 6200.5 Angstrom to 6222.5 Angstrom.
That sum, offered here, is 342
